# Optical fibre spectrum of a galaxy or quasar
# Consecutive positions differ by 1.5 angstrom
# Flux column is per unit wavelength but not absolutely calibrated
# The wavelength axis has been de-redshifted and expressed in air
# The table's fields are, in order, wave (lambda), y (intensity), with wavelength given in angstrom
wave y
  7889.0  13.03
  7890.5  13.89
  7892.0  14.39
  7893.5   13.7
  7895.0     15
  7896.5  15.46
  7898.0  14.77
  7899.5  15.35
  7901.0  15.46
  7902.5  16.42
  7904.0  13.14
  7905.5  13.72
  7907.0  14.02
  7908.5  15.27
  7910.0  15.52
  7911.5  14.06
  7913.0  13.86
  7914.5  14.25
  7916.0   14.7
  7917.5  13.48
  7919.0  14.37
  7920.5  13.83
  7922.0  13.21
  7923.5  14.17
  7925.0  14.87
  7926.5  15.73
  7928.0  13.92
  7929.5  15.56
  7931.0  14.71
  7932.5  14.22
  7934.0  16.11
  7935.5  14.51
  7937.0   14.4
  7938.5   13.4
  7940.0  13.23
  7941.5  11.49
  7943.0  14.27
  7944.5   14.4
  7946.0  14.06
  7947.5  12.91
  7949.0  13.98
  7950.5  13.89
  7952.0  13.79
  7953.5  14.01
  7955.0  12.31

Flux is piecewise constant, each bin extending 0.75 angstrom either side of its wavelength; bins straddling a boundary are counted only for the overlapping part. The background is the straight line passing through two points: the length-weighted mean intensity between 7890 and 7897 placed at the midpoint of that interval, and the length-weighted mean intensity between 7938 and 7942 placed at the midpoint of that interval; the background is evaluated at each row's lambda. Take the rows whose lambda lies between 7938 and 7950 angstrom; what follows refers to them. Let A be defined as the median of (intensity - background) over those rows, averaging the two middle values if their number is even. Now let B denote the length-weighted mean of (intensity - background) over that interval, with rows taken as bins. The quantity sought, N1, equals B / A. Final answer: 0.8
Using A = 1.1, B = 0.89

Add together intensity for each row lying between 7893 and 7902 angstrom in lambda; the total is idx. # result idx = 89.7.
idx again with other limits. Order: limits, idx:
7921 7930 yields 87.5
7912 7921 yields 84.5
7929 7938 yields 89.5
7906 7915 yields 87.0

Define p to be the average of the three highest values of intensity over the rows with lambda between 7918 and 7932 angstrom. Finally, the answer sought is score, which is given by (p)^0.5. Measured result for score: 3.92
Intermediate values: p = 15.4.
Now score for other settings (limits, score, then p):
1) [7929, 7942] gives 3.93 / 15.5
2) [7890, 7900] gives 3.91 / 15.3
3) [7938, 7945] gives 3.74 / 14.0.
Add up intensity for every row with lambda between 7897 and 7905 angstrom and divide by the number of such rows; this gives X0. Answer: 15.0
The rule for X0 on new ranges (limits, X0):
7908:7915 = 14.6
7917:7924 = 13.8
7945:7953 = 13.7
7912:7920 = 14.1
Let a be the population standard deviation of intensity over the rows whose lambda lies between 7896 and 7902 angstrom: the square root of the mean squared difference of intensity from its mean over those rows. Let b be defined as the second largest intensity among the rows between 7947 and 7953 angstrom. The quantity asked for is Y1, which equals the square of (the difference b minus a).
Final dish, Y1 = 185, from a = 0.3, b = 13.89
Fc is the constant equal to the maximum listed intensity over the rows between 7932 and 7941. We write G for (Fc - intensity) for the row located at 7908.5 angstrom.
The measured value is 0.8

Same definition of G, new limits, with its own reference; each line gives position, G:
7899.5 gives 0.8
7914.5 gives 1.9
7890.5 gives 2.2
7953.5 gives 2.1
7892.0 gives 1.7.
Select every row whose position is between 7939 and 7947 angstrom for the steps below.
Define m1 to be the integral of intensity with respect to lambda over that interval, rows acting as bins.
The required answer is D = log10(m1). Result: 2.03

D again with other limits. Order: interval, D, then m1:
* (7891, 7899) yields 2.07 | 117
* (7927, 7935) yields 2.08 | 119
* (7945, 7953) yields 2.04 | 110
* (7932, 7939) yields 2.01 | 102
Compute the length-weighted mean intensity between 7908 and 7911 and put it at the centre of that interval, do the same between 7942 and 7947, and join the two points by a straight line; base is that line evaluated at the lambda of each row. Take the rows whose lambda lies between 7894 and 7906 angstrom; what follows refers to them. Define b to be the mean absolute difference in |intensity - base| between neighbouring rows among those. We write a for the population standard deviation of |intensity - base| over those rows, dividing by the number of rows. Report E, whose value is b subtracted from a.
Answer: 0.03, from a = 0.7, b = 0.68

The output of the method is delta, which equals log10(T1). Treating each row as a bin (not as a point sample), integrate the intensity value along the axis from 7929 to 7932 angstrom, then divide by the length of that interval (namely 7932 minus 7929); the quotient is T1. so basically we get 1.18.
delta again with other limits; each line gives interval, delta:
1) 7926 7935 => 1.18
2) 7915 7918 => 1.15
